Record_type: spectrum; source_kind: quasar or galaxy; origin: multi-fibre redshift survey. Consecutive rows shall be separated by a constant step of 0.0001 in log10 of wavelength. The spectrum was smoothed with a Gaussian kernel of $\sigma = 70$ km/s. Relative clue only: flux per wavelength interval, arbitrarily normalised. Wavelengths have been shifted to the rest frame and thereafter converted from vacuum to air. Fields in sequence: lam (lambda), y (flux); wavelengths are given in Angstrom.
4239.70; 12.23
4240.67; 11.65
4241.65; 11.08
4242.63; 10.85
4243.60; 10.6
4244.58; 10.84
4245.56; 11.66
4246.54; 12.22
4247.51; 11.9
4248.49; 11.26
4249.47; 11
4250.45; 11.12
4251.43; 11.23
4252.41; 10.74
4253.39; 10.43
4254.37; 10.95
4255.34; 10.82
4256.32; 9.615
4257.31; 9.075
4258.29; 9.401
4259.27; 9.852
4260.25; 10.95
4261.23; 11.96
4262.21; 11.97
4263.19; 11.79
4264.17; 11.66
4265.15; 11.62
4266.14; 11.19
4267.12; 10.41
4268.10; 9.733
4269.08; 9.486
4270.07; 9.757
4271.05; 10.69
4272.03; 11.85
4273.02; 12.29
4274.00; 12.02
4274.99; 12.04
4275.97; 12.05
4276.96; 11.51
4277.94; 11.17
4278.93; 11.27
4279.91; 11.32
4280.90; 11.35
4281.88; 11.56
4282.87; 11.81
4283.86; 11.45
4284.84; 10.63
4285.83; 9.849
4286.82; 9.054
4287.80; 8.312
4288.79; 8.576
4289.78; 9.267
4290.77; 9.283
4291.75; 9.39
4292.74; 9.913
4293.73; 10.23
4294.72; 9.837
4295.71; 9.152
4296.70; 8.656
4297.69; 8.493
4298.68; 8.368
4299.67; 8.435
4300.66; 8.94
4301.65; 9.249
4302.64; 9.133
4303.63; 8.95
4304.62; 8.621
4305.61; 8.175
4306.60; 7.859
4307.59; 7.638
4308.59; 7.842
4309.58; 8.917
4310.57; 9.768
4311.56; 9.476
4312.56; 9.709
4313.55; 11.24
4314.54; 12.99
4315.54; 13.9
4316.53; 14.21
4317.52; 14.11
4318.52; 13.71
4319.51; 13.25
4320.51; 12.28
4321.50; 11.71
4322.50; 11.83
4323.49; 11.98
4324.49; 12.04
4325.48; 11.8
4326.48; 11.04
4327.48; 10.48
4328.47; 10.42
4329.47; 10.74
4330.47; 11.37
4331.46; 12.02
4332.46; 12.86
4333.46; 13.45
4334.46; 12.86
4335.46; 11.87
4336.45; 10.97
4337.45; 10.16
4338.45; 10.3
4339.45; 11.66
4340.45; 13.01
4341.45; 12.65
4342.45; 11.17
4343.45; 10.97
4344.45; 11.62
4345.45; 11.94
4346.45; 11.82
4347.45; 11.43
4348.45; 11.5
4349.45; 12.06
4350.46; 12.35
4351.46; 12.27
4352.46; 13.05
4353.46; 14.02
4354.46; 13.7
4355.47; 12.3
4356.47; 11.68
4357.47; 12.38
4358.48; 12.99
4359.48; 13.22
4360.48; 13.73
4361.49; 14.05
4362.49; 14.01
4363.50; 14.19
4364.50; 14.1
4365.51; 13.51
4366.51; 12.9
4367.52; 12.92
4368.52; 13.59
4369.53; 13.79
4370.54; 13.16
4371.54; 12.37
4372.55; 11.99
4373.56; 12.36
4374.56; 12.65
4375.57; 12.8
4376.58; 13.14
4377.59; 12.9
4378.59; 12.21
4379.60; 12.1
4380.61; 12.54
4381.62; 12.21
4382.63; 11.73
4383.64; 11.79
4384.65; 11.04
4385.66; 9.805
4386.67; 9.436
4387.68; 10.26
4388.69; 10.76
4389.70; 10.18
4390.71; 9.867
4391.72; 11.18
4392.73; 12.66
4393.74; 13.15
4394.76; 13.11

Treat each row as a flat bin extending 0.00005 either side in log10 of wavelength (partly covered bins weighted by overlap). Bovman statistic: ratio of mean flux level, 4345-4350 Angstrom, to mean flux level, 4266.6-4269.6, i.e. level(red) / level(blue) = 1.19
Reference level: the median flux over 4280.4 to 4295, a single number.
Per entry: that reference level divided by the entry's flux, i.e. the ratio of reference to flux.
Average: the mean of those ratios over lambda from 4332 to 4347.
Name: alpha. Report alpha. 0.84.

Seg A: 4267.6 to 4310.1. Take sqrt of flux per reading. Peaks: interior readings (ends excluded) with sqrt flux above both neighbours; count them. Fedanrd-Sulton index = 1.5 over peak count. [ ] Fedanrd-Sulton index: 0.30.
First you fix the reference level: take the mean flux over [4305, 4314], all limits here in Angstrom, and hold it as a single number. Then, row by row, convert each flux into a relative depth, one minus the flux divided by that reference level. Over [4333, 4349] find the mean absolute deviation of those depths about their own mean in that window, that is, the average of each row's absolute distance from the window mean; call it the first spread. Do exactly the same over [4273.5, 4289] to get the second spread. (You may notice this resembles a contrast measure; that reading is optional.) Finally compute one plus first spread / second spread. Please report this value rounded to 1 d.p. 1.7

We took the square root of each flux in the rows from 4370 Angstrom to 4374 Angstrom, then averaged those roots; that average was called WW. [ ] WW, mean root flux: 3.53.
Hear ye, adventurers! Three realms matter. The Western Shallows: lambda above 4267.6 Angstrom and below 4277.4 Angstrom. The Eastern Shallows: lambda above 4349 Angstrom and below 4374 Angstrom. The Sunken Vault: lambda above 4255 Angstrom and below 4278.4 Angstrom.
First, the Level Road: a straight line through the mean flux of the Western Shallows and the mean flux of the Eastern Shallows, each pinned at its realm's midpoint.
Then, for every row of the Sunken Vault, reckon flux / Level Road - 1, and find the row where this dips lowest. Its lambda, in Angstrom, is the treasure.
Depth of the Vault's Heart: 4257.31 Angstrom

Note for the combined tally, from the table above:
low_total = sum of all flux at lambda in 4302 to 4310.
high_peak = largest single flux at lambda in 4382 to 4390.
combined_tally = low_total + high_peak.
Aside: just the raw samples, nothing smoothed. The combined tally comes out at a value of 79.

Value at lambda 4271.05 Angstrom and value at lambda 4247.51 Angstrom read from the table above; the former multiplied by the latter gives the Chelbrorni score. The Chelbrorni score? 127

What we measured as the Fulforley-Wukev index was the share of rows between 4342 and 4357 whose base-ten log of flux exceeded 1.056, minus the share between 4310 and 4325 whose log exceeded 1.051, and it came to 0.1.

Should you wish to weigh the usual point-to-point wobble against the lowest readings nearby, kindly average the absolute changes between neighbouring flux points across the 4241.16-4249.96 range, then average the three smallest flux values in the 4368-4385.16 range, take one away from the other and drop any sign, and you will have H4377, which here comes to 11.1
